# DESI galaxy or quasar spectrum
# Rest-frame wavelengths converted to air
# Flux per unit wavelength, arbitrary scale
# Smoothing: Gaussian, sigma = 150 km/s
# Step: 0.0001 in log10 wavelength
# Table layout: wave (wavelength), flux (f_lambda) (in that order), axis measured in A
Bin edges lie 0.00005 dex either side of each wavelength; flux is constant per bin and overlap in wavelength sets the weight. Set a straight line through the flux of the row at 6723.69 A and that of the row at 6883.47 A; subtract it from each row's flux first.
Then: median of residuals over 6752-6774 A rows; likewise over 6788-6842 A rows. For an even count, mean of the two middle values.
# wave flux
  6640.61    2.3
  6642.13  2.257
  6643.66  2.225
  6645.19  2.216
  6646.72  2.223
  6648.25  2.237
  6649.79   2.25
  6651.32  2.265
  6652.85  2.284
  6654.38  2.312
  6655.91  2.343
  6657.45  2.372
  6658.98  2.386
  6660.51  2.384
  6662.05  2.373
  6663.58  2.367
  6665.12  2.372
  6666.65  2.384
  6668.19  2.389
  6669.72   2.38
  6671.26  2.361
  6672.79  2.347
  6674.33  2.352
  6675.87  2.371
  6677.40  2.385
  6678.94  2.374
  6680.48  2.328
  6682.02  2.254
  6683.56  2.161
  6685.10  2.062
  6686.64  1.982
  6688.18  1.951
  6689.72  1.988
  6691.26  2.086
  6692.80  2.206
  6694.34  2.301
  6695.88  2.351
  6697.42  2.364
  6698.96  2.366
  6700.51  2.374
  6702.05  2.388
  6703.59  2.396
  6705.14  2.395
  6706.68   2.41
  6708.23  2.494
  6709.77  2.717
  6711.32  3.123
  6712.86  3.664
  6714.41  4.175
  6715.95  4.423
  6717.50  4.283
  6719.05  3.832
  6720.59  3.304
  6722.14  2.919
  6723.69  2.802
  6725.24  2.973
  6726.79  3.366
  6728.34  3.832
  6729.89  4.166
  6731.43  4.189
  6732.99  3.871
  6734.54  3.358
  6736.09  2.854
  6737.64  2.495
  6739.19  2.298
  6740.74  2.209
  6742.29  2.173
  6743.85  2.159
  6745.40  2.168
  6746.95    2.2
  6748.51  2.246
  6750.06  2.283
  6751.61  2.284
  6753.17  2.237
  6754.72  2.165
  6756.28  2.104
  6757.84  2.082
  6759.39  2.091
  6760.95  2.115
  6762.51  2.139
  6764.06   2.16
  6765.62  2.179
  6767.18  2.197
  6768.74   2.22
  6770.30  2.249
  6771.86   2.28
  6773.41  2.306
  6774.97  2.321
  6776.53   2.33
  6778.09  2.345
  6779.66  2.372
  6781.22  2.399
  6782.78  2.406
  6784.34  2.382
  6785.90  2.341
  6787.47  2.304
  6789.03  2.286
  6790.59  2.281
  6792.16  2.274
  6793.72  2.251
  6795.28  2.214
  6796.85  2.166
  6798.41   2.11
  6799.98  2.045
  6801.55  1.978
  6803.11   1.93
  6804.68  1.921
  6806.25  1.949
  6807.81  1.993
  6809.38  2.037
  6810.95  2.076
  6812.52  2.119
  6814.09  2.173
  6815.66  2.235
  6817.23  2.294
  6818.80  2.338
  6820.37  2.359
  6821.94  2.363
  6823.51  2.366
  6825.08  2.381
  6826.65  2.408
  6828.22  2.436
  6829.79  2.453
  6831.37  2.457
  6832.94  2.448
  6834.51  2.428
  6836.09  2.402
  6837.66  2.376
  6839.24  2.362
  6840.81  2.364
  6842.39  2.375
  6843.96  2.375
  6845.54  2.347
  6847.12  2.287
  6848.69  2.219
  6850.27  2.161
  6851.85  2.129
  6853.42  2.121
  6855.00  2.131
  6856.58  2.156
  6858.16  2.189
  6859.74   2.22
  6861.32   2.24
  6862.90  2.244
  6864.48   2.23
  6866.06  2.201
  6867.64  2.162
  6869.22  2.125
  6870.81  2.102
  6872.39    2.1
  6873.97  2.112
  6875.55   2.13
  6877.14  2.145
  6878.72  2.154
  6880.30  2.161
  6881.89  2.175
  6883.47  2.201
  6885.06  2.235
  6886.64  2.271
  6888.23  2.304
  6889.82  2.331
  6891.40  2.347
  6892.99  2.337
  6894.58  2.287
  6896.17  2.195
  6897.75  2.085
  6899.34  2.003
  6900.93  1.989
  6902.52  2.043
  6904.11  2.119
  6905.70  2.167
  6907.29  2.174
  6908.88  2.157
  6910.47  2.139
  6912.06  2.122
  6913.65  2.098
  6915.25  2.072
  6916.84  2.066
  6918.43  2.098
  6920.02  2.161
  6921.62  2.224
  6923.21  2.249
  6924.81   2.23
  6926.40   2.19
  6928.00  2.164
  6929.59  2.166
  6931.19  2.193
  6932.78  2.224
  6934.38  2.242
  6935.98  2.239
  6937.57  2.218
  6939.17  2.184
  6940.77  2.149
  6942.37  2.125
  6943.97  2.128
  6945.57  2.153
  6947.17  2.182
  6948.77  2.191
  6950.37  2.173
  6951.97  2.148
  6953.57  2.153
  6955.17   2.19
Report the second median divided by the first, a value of 0.51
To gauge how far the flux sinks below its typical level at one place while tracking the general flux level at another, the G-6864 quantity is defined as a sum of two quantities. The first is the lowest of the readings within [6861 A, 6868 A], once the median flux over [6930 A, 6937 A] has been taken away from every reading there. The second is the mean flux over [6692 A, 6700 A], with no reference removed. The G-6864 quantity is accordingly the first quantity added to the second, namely 2.25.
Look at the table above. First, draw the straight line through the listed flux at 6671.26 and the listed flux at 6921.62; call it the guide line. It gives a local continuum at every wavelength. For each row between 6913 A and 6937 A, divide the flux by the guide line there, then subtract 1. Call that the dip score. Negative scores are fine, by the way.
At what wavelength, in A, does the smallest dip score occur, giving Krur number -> 6916.84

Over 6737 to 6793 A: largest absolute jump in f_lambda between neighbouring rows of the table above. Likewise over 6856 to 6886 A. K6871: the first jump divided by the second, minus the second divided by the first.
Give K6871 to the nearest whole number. 5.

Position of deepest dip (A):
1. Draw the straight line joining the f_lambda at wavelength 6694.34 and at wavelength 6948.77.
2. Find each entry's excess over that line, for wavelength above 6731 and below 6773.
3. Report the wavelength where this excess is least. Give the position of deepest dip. 6757.84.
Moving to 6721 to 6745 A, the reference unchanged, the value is 6743.85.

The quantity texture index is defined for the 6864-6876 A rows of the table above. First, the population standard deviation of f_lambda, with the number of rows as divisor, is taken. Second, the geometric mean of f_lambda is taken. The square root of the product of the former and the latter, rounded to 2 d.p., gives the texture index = 0.31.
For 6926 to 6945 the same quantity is 0.29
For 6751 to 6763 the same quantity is 0.38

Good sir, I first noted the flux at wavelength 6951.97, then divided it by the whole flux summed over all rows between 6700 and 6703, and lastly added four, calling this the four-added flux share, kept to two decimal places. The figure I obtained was 4.45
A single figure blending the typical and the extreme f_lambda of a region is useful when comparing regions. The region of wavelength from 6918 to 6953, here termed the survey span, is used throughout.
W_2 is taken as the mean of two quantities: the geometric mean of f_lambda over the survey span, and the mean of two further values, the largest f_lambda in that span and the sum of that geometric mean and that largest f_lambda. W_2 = 2.76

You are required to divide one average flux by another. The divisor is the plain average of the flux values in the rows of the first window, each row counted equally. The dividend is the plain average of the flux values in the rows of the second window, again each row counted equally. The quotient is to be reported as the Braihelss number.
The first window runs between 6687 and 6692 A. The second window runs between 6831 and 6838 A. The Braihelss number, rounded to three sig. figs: 1.21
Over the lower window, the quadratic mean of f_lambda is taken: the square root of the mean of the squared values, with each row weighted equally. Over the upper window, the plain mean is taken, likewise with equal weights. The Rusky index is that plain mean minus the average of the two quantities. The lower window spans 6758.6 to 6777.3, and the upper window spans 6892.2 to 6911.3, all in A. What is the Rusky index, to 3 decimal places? -0.038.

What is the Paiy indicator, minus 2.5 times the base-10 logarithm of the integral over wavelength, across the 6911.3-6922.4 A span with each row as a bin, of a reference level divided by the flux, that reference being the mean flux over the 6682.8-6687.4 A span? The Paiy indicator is -2.59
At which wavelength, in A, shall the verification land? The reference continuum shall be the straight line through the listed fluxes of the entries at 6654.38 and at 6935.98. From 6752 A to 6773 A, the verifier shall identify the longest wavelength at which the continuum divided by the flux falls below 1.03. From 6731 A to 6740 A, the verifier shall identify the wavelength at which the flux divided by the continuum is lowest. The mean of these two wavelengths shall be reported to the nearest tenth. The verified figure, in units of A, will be 6755.5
